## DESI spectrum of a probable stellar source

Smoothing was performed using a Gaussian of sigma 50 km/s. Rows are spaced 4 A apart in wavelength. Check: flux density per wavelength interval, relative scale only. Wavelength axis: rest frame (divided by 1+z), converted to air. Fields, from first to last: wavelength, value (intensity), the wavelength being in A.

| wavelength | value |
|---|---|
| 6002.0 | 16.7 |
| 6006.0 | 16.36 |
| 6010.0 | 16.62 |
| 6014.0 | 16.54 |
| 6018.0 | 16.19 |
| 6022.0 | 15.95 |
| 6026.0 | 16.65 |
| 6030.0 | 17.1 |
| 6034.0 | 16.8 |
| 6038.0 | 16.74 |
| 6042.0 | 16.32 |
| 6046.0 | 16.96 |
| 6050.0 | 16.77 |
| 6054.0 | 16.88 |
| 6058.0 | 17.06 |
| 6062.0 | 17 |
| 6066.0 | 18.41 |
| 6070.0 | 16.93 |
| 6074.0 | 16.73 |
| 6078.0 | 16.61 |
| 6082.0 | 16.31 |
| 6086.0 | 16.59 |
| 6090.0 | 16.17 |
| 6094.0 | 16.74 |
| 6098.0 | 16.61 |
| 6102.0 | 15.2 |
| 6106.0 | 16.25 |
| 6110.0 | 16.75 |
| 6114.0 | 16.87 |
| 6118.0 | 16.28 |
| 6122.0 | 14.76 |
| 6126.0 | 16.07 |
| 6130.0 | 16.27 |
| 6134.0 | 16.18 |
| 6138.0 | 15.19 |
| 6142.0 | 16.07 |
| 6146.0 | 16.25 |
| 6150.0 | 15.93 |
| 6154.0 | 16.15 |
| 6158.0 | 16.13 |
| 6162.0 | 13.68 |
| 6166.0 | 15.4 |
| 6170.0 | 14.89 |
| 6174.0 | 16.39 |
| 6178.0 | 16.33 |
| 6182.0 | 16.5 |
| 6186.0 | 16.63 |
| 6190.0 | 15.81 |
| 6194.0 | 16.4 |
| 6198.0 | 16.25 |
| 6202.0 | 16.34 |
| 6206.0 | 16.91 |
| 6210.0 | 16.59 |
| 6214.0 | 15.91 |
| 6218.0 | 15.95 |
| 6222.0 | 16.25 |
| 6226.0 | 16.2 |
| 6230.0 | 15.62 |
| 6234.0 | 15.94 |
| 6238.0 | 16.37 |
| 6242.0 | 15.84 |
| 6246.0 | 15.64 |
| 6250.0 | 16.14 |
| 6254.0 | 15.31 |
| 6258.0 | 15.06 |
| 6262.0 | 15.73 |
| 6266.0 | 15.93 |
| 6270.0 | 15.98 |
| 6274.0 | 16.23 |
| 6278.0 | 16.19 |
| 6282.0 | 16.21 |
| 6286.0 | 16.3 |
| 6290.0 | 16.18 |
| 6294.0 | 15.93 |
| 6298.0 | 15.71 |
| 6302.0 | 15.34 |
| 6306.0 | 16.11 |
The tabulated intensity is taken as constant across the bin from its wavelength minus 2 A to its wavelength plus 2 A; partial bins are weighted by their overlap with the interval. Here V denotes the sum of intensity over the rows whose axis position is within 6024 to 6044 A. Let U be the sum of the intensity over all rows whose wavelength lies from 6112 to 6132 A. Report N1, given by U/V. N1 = 0.96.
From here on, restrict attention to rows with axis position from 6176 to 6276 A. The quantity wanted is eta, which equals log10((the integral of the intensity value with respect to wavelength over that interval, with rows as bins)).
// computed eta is 3.21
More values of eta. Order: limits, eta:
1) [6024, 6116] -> 3.19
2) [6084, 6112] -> 2.66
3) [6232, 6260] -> 2.64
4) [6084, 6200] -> 3.27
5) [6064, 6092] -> 2.67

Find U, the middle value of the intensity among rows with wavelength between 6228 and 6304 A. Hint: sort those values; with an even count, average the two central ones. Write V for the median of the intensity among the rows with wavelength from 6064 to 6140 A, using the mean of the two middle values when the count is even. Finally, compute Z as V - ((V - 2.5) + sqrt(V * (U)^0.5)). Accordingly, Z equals -5.57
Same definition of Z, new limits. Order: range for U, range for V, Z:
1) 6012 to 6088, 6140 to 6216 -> -5.65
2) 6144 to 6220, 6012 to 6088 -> -5.71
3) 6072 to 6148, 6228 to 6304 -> -5.52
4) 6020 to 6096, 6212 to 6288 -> -5.58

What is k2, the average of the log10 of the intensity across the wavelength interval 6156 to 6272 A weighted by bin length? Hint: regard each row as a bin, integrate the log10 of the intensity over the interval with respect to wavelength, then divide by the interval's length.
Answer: 1.20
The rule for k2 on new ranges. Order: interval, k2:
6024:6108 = 1.22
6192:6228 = 1.21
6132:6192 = 1.20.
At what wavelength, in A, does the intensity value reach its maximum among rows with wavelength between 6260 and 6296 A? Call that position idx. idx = 6286.0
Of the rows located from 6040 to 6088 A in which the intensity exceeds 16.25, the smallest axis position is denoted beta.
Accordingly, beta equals 6042.0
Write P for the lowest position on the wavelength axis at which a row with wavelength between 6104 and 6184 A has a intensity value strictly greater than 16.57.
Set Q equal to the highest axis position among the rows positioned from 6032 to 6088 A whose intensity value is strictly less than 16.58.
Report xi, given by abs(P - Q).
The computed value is 28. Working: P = 6110.0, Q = 6082.0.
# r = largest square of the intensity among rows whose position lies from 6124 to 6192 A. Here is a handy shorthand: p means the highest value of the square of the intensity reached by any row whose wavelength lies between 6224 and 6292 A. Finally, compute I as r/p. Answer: 1.03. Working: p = 268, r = 277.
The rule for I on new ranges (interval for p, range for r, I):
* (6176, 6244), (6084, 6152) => 1.00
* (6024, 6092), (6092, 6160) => 0.84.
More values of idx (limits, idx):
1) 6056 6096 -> 6066.0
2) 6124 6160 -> 6130.0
